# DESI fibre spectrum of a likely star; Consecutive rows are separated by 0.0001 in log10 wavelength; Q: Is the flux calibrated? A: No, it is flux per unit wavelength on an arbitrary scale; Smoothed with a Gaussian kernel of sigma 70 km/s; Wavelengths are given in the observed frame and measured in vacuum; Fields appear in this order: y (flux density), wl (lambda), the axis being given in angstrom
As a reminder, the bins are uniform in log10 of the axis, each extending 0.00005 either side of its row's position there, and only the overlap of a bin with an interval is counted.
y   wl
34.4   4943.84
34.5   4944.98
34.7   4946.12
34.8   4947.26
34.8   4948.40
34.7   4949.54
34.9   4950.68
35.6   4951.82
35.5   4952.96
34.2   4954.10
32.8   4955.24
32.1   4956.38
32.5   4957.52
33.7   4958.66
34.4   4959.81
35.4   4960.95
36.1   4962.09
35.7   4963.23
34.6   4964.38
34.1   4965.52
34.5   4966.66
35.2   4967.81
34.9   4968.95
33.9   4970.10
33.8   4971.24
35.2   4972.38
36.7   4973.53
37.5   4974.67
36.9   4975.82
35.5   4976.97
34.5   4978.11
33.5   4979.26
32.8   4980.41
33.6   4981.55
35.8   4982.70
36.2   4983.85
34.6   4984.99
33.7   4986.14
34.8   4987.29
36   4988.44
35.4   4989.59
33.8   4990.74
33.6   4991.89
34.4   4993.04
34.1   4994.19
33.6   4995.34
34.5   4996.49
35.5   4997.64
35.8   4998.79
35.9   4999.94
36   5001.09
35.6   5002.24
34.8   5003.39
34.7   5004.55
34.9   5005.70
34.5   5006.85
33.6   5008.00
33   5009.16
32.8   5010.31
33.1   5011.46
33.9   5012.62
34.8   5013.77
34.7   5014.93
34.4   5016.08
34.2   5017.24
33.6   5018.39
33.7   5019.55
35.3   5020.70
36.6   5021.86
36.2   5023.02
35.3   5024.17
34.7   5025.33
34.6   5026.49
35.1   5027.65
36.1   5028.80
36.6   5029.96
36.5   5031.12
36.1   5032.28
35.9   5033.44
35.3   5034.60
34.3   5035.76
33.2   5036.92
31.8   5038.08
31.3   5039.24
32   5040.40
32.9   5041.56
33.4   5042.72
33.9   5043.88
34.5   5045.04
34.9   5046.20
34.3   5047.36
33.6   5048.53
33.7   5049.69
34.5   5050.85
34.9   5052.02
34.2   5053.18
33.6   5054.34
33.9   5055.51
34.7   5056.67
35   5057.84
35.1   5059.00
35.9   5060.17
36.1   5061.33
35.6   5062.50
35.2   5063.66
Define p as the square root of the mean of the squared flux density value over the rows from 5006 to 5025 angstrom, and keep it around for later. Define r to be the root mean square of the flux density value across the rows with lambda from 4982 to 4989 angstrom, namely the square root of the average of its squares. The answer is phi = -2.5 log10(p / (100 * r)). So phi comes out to 5.03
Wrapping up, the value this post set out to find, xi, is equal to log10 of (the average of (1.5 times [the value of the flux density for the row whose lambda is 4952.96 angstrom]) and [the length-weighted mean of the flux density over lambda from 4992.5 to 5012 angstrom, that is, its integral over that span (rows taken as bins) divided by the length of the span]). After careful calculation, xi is 1.64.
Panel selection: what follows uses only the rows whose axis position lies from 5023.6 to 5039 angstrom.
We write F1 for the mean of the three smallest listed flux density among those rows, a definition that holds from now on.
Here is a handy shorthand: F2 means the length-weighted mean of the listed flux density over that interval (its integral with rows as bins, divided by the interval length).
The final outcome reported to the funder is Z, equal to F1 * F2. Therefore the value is 1156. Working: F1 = 33.10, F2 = 34.9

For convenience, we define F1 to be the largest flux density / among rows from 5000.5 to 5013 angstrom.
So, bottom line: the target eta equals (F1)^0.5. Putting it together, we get 6.00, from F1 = 36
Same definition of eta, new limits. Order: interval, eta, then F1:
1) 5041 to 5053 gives 5.91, 34.9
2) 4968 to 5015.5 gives 6.12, 37.5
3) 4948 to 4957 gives 5.97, 35.6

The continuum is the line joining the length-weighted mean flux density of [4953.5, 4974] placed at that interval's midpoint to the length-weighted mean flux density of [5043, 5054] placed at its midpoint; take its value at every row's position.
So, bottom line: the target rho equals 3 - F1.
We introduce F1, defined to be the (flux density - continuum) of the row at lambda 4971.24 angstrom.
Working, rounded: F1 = -0.6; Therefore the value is 3.6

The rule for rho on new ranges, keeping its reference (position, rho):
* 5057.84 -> 2.2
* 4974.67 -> -0.1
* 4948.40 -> 2.7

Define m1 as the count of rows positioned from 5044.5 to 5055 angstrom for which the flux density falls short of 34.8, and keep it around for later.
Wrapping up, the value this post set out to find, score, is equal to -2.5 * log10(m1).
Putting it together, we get -2.1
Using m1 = 7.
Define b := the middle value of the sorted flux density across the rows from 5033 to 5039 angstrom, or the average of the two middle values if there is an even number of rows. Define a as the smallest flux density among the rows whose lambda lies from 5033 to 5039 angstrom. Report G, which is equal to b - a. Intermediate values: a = 31.8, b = 34.3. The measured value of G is 2.5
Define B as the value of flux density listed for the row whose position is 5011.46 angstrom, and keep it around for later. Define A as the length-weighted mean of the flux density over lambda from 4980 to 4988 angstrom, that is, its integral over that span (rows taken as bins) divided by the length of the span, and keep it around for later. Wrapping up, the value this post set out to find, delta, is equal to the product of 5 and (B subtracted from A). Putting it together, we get 7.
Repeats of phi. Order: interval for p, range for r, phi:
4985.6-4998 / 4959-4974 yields 5.01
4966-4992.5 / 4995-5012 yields 4.99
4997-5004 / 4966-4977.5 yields 4.99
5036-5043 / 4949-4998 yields 5.07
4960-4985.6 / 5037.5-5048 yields 4.94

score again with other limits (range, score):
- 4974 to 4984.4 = -1.5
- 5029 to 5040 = -1.5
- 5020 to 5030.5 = -0.8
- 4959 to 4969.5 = -1.5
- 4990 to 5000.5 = -1.9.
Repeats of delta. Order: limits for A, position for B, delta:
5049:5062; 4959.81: 1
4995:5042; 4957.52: 10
